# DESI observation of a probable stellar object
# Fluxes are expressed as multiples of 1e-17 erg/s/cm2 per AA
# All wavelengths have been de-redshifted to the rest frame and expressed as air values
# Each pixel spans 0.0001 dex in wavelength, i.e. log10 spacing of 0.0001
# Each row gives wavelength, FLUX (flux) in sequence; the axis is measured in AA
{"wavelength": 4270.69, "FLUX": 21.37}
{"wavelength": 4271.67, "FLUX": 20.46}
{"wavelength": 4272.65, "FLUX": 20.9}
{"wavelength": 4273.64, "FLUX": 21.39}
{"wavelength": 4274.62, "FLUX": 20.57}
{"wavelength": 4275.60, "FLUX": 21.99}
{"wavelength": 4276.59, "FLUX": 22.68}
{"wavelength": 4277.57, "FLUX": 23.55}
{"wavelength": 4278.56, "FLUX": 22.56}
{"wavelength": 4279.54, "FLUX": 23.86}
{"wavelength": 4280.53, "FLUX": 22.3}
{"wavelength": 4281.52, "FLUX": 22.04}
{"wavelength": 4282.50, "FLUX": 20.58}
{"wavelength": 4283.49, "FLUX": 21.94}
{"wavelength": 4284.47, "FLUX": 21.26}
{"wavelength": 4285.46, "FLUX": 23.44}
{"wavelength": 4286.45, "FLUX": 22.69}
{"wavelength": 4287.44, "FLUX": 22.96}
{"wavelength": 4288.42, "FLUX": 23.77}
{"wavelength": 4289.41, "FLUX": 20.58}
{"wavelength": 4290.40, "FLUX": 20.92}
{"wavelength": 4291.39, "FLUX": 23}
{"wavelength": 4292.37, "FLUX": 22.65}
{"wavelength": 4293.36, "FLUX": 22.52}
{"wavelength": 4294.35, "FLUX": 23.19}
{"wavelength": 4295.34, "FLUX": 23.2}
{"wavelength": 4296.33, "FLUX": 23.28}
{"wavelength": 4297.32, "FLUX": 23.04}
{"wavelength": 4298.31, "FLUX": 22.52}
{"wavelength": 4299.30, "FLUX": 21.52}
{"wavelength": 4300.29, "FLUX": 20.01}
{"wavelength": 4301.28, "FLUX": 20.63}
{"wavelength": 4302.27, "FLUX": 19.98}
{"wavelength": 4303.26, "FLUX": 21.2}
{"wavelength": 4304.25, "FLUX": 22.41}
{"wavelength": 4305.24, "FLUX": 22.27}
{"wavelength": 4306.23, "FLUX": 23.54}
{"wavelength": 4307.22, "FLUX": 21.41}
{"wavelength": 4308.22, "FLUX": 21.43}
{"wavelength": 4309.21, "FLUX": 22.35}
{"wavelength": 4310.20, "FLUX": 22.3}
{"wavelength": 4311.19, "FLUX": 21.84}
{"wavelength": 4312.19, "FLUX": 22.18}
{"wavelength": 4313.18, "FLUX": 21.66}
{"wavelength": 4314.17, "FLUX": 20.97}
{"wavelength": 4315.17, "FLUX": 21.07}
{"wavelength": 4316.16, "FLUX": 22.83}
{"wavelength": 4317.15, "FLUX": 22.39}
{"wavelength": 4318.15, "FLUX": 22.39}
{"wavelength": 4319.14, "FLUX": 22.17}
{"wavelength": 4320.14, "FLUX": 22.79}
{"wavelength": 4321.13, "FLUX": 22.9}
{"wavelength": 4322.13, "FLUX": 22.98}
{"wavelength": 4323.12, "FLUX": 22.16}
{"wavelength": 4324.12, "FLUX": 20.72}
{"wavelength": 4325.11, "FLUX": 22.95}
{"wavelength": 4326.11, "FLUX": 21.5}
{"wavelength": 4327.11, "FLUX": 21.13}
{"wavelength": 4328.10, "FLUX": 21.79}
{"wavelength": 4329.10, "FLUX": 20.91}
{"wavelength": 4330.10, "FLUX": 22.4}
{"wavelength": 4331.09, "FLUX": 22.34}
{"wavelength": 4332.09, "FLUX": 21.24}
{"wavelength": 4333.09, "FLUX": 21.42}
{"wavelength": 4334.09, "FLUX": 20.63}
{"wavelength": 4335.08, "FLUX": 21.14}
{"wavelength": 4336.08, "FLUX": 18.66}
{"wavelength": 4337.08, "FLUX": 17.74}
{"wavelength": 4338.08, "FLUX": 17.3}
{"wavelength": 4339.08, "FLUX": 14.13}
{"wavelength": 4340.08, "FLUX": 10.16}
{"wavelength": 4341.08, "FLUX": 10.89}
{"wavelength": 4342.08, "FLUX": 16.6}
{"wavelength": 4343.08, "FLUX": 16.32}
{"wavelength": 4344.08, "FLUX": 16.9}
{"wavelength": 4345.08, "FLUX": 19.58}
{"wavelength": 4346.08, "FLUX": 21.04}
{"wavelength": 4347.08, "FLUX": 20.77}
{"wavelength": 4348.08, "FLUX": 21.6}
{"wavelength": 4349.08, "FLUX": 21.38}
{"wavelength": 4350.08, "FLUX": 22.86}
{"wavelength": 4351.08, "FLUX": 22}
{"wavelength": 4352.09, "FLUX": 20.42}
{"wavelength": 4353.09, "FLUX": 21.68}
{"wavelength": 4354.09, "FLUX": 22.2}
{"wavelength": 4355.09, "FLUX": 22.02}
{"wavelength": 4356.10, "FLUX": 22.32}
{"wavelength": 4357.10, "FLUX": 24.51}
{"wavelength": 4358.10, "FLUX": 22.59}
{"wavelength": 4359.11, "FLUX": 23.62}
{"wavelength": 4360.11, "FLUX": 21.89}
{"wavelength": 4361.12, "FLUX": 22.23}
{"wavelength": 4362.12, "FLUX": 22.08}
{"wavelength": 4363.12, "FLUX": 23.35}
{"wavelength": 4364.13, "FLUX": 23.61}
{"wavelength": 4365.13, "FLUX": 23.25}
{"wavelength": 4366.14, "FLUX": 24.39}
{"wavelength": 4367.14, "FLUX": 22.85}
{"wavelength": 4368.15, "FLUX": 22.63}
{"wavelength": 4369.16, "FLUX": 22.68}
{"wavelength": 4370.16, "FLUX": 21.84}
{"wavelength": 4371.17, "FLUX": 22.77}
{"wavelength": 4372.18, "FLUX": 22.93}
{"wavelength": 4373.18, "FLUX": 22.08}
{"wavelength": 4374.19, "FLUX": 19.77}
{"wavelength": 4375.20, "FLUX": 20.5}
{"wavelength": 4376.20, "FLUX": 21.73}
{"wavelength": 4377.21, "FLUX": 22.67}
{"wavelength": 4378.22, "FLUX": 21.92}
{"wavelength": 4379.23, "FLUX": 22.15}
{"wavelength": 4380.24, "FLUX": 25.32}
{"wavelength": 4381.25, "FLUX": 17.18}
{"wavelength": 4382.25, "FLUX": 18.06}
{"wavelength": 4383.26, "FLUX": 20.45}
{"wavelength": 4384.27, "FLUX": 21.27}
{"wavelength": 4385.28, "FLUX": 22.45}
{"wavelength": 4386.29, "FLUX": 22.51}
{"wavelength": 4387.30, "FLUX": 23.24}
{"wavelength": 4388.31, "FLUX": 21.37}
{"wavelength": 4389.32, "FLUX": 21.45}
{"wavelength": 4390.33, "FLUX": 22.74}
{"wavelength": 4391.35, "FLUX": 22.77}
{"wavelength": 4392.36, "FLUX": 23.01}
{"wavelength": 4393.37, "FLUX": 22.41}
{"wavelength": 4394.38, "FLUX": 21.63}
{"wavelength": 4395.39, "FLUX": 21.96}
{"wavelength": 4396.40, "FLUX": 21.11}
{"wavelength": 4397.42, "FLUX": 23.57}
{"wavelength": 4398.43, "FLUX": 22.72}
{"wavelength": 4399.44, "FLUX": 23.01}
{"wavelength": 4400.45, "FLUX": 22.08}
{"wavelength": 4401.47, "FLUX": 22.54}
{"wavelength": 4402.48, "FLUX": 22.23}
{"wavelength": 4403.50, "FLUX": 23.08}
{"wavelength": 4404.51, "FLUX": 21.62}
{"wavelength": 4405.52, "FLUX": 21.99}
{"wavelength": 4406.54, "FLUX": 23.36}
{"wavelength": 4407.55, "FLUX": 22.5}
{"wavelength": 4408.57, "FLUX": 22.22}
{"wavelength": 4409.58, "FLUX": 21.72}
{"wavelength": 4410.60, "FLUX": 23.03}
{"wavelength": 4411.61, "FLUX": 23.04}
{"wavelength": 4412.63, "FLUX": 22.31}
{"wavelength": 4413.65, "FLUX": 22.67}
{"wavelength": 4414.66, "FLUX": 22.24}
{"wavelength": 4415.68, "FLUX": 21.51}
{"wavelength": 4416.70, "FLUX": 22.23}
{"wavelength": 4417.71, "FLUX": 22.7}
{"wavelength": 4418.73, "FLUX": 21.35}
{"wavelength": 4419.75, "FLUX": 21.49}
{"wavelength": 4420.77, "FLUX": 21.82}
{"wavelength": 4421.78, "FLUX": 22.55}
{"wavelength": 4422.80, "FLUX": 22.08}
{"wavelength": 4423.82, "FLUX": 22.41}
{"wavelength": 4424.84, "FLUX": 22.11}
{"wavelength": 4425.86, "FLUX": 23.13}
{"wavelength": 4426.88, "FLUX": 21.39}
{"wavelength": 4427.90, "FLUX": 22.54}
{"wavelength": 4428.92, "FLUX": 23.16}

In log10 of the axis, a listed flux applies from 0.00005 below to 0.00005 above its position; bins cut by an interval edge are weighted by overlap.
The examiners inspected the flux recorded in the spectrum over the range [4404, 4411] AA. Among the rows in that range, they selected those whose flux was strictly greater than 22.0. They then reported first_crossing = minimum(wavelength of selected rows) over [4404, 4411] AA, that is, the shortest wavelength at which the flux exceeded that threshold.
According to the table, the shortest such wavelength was 4406.54 AA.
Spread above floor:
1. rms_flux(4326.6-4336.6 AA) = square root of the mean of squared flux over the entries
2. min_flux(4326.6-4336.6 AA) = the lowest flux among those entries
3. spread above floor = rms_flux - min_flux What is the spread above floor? 2.5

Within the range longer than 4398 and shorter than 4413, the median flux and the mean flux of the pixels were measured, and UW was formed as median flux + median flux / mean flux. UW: 23.50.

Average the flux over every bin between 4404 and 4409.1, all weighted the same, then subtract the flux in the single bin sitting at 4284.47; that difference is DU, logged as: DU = 1.1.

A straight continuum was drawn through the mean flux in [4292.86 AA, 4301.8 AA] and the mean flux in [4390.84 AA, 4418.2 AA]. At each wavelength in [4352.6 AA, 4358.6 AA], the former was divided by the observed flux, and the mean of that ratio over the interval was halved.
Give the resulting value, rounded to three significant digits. 0.496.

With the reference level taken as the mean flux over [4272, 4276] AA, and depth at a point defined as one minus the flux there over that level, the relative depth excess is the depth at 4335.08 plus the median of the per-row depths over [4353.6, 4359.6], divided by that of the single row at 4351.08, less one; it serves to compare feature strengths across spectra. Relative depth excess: 0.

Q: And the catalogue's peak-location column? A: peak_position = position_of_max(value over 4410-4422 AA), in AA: 4411.61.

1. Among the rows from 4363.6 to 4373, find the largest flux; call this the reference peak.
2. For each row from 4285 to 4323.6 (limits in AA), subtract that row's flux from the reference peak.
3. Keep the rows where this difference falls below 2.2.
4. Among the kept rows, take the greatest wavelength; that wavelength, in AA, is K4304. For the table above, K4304 4322.13 AA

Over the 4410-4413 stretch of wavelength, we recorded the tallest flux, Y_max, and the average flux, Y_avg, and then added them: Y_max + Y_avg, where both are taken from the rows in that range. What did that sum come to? 45.8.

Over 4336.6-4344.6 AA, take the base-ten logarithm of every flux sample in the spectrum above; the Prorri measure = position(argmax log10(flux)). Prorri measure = 4337.08 AA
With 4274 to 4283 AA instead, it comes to 4279.54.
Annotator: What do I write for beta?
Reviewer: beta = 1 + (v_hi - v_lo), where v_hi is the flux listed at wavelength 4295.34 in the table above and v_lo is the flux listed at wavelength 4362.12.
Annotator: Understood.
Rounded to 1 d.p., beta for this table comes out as 2.1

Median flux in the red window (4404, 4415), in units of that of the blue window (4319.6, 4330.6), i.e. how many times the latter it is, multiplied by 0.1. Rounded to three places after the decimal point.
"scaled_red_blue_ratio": 0.101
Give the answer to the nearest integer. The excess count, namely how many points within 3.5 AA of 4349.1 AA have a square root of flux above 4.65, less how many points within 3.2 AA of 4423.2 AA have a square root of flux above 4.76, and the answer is 1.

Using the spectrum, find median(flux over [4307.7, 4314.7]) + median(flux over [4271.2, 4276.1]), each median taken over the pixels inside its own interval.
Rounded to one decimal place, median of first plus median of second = 42.7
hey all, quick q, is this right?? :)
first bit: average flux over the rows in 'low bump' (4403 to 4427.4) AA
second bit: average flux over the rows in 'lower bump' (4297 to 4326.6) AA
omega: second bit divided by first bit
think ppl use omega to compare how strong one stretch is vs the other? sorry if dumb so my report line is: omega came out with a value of 0.98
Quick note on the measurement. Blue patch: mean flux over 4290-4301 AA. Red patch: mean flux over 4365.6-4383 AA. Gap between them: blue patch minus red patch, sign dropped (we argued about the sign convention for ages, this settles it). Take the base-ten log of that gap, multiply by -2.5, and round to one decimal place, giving 0.8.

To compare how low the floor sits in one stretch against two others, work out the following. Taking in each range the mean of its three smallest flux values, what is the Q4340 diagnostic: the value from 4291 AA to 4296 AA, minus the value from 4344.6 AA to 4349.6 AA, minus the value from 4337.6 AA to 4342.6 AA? -9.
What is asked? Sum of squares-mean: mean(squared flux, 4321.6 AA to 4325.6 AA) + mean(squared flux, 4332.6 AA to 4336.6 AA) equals 914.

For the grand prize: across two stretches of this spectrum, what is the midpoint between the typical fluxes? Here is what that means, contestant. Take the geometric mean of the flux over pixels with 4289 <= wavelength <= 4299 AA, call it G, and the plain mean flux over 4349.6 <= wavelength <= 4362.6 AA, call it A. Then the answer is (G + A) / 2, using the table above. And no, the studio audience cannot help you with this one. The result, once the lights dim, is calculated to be 22.4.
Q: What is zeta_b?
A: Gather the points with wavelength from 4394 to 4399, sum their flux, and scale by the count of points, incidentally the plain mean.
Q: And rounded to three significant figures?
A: 22.2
